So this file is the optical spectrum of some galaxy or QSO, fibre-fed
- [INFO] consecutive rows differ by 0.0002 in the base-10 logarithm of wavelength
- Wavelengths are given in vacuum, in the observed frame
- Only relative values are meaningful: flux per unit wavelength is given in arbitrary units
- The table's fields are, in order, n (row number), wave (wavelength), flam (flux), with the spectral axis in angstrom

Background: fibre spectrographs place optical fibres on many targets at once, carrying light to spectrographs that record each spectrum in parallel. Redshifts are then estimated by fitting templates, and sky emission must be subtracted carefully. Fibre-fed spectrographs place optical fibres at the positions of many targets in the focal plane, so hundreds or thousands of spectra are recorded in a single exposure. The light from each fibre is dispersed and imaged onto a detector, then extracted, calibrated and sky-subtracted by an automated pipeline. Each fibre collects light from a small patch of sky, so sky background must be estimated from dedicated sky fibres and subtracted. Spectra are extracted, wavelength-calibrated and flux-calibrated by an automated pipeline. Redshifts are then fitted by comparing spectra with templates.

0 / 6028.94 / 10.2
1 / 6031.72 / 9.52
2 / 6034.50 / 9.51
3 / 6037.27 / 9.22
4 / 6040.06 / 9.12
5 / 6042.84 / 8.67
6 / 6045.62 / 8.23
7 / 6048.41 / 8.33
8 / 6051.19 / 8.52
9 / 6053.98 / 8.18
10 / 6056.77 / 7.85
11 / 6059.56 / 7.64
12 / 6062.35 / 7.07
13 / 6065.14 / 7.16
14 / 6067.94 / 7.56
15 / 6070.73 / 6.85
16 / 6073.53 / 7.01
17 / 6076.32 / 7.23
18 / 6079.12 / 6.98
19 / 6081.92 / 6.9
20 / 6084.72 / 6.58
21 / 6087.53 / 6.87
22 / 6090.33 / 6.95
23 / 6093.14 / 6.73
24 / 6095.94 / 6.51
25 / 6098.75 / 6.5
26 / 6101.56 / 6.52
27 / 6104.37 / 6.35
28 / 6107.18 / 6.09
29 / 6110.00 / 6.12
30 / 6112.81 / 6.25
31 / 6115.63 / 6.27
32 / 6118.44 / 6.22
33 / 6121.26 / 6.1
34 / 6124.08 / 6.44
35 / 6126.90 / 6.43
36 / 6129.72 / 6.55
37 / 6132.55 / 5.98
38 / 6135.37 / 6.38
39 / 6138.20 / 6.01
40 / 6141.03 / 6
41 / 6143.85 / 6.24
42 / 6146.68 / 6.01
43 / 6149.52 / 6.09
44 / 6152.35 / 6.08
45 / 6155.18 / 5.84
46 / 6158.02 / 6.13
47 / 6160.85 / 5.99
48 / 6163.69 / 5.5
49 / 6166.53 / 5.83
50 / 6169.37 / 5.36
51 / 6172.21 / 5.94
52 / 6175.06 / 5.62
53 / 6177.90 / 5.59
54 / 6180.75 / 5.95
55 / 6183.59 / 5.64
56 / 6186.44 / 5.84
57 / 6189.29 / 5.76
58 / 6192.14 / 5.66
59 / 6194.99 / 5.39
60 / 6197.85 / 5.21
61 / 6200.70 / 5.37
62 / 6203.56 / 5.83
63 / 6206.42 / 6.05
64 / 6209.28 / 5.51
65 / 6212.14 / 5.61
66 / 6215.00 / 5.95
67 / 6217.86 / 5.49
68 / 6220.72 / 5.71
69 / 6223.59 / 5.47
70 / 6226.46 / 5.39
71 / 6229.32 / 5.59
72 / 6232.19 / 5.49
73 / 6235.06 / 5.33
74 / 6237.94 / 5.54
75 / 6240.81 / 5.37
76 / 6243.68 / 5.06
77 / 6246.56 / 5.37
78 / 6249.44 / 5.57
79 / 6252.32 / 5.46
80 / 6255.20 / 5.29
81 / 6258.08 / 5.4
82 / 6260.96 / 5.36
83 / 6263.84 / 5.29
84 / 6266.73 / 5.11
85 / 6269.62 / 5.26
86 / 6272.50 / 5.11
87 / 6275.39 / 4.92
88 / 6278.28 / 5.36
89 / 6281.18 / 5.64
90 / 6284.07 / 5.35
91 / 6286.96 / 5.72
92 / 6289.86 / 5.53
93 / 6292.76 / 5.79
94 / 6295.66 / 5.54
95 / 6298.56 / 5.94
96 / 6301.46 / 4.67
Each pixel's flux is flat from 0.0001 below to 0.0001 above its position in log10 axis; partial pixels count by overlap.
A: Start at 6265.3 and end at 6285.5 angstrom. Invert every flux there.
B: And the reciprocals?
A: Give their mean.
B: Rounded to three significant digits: 0.191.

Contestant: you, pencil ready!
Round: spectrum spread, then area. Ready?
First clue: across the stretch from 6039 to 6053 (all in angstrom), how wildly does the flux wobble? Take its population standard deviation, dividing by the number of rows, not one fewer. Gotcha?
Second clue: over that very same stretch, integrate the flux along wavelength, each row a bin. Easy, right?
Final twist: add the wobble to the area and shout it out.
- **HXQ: 120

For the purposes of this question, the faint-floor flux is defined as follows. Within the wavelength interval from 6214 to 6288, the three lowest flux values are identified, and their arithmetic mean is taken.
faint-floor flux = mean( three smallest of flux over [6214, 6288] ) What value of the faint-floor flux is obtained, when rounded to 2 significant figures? 5.0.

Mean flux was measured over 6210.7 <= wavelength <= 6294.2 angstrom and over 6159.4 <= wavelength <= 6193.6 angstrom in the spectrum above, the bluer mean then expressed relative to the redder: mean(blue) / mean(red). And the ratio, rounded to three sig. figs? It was 1.05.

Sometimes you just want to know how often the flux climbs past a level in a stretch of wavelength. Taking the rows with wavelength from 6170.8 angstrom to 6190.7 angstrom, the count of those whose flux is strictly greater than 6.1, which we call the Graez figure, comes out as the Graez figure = 0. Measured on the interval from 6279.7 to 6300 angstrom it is 0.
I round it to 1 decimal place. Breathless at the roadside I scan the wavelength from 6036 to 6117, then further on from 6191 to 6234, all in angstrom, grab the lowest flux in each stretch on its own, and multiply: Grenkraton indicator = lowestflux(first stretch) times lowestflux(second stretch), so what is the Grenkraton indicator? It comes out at 31.7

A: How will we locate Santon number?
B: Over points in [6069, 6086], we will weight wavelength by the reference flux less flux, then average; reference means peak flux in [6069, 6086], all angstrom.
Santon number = 6079.2 angstrom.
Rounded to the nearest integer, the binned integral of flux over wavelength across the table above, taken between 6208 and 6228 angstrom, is 112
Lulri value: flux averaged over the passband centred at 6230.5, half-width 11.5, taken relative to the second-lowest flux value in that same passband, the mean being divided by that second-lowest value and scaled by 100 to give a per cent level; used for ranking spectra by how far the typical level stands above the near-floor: 102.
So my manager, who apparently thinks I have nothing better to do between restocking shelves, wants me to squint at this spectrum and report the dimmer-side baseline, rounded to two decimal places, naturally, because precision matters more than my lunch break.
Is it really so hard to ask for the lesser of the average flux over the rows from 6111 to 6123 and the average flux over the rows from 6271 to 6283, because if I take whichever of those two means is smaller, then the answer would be 5.26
